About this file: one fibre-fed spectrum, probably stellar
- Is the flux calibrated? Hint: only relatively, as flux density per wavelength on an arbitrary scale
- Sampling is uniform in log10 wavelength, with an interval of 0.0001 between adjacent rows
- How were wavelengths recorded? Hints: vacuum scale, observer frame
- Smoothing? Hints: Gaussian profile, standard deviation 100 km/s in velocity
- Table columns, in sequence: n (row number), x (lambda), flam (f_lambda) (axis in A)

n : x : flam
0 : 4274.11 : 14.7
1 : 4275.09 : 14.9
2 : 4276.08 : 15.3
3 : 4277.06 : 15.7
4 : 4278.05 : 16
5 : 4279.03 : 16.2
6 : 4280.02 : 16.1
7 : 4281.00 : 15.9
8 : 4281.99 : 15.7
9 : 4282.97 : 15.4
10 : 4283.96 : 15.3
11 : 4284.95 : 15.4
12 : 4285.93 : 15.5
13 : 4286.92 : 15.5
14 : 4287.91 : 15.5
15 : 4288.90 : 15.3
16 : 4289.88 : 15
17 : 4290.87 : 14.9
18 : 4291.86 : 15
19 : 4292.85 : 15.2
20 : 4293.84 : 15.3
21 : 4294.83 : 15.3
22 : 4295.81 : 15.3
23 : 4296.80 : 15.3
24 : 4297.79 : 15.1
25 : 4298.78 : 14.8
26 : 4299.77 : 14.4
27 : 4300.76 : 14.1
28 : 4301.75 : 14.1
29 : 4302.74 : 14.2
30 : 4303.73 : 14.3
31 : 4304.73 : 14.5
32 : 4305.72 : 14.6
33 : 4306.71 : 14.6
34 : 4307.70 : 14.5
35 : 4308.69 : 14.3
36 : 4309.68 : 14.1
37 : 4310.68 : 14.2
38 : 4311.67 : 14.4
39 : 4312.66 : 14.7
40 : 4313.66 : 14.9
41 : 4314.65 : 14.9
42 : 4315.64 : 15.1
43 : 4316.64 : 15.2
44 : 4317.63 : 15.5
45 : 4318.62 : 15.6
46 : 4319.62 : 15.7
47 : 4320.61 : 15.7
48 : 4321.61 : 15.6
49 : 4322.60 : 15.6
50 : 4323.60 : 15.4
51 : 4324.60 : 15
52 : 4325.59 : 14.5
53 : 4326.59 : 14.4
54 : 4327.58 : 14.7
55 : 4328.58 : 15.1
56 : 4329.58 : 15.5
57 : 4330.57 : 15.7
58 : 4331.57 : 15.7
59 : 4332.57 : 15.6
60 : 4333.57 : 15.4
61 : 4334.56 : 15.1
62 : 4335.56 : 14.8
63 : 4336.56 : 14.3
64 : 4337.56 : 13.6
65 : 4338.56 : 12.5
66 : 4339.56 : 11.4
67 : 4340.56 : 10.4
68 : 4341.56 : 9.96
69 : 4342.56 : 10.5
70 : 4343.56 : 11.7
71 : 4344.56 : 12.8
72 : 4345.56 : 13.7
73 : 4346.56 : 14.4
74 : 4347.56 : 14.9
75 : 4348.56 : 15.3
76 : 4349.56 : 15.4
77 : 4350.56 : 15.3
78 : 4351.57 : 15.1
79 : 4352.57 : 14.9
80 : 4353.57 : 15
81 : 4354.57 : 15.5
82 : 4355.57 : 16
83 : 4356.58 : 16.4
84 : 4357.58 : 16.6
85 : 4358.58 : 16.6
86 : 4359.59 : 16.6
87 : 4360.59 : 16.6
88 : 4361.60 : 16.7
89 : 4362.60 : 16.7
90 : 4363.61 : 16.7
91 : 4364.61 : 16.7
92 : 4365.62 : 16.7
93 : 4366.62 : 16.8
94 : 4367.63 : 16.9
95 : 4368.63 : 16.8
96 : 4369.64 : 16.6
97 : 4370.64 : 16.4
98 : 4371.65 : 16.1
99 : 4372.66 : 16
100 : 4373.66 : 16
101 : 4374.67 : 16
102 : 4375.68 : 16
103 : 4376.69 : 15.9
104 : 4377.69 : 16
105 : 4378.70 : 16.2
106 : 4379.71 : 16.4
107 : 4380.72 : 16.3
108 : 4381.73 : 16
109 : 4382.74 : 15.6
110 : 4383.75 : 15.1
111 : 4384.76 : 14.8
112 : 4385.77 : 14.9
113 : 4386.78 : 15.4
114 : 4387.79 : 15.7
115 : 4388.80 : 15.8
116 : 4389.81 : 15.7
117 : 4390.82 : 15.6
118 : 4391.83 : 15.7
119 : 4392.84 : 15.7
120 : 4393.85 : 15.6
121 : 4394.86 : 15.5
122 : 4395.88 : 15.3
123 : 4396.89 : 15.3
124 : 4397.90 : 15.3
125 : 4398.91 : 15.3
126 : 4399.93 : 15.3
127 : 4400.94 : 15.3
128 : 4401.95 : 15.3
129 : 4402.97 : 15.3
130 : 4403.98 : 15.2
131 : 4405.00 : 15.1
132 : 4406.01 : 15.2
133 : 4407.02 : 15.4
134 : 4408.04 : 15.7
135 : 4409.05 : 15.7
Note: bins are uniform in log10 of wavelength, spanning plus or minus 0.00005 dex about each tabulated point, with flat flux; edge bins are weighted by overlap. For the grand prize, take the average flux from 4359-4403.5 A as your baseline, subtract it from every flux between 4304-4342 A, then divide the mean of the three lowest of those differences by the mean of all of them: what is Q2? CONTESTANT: 3.9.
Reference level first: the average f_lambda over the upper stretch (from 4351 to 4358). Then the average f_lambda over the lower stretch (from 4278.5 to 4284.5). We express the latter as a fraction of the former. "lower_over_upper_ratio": 1.01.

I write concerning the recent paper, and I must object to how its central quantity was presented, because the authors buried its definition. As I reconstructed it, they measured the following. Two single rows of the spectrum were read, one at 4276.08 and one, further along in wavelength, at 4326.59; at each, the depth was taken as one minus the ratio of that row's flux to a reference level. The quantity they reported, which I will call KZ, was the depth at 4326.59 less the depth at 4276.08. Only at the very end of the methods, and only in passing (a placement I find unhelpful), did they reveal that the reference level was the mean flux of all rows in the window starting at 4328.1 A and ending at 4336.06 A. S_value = 0.06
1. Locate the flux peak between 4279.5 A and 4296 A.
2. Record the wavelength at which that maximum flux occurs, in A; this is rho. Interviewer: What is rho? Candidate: 4280.02 A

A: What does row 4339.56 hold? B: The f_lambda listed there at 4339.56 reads 11.4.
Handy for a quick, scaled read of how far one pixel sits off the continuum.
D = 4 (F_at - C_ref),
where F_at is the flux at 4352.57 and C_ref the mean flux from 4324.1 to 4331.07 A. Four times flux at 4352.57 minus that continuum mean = 0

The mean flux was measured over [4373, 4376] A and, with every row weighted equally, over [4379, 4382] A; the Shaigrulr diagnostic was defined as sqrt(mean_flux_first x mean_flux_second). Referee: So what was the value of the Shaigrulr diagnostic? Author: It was 16.1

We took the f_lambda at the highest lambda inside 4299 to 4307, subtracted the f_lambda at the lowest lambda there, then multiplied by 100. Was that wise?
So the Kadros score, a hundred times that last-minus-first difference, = 20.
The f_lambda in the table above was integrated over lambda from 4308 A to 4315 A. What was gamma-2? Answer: 101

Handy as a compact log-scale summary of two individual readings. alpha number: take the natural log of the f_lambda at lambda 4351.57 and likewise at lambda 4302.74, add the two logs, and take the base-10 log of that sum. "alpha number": 0.730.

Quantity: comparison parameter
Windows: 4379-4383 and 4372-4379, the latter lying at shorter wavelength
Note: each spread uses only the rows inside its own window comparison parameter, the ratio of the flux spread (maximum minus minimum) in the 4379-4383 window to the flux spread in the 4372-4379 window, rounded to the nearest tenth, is 2.7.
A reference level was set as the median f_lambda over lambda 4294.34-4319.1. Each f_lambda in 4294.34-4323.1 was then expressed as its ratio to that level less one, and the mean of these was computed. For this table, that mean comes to 0.017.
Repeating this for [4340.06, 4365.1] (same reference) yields 0.015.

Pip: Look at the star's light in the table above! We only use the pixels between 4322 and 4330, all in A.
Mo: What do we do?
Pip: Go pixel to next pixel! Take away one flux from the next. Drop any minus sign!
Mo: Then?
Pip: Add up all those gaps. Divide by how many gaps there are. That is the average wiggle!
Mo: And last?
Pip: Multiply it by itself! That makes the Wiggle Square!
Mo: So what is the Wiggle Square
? 0.11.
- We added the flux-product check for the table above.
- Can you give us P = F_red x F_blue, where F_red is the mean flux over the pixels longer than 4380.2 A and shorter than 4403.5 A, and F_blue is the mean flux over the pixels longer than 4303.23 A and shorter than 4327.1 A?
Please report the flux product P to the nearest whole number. 230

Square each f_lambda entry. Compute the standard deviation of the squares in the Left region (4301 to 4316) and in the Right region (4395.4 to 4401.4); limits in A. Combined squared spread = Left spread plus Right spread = 9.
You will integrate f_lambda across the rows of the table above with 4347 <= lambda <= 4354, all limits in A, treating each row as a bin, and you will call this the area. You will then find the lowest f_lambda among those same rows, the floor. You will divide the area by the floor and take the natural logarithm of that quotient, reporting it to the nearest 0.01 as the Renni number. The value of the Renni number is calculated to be 1.96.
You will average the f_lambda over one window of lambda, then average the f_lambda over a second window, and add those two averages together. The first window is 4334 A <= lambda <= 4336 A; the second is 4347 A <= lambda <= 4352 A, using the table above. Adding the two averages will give 30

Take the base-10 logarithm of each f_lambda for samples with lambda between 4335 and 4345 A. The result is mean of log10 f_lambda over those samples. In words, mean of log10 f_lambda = 1.08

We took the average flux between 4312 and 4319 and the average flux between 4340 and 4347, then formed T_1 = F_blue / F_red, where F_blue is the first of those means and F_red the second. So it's 1.27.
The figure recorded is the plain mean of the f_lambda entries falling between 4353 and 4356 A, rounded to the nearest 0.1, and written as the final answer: 15.5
